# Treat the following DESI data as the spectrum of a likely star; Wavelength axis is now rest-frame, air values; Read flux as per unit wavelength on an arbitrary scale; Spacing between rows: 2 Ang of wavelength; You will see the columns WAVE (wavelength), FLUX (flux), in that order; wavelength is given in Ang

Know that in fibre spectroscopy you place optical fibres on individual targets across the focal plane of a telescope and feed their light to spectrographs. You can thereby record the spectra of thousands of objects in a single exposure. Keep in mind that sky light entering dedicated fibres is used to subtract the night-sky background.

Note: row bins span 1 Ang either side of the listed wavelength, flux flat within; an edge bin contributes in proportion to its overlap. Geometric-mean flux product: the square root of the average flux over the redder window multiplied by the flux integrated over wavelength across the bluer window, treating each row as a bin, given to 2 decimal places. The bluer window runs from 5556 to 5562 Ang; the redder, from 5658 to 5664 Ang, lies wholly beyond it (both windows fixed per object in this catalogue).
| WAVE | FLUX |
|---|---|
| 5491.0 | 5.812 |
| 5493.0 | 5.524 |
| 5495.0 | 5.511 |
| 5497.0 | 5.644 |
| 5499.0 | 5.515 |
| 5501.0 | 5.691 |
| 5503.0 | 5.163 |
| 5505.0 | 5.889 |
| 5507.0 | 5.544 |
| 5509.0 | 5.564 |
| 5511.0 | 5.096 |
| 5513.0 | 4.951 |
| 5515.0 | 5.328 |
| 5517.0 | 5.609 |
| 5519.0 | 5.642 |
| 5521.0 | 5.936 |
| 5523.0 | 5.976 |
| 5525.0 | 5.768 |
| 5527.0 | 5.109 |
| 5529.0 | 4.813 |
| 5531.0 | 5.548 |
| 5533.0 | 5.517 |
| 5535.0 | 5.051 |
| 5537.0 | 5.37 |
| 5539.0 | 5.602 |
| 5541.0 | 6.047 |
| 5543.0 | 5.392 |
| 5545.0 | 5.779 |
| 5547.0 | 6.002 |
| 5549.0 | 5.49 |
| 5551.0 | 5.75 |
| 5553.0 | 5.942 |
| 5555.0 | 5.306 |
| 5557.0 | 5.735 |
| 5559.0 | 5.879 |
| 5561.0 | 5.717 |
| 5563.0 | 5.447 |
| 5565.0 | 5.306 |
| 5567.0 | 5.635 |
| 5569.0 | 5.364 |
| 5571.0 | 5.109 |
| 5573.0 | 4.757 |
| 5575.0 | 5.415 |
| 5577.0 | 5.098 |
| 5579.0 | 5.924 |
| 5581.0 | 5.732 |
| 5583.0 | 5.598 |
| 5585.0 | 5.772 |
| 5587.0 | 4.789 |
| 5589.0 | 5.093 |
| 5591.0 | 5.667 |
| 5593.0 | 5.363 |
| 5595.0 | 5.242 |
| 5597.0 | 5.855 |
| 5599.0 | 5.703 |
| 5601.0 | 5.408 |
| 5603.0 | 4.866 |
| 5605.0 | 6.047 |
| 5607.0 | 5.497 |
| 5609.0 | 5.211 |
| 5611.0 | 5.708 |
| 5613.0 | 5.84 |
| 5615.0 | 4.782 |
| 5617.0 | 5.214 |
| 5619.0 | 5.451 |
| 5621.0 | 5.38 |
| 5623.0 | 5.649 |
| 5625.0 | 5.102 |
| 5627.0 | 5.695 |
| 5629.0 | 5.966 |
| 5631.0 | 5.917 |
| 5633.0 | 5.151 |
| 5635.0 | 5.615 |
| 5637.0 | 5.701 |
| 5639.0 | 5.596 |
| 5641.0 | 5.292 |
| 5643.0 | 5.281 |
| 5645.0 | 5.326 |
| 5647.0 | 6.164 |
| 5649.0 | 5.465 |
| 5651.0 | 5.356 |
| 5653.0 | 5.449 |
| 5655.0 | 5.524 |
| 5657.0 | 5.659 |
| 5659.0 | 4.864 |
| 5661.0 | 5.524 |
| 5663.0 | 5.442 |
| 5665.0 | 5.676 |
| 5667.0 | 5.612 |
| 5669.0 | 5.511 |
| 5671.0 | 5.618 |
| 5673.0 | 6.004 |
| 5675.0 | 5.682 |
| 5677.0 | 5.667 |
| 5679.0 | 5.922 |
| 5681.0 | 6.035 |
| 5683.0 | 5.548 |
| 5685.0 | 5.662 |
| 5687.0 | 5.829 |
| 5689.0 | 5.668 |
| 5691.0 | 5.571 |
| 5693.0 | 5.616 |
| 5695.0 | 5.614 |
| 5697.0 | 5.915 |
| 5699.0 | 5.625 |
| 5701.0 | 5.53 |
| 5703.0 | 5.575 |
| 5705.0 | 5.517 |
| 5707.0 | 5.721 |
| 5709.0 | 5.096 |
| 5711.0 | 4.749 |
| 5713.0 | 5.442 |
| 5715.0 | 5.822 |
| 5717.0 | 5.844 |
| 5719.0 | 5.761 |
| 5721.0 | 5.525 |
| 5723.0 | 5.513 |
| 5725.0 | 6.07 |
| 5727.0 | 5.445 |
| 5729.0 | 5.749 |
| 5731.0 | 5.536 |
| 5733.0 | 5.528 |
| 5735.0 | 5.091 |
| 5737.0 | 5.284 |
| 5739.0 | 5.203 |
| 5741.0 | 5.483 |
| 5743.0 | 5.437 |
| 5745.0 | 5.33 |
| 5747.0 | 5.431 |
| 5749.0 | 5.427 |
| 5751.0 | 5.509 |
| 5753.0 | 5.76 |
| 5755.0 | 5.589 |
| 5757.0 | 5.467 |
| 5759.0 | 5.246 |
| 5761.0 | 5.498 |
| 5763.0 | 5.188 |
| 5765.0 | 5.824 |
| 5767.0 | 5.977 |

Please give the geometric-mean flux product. 13.52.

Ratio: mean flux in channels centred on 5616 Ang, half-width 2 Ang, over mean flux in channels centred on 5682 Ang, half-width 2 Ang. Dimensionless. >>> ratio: 0.86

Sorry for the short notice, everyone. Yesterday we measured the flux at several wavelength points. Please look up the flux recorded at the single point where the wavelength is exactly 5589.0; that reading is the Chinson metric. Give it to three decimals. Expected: 5.093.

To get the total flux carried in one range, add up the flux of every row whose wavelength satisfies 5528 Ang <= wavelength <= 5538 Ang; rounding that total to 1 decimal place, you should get 26.3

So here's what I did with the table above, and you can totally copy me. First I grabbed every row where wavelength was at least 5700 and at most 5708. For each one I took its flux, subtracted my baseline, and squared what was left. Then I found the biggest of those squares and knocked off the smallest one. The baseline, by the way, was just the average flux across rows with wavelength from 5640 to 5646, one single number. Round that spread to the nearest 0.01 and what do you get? 0.13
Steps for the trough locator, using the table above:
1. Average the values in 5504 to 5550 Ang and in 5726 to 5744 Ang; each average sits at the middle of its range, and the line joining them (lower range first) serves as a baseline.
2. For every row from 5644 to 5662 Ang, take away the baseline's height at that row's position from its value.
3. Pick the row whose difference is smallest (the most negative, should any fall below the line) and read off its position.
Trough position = 5659.0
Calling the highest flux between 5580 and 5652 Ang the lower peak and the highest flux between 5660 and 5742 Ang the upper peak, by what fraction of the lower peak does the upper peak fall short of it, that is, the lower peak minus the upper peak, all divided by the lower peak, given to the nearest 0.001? 0.015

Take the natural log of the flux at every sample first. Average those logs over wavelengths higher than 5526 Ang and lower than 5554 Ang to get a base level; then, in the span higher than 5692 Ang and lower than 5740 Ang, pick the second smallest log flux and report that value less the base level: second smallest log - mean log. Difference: -0.081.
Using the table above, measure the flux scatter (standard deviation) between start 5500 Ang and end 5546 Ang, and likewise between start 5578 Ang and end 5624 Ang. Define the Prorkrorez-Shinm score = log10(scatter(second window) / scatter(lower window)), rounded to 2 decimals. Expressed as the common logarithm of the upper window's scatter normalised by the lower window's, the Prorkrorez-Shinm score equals 0.02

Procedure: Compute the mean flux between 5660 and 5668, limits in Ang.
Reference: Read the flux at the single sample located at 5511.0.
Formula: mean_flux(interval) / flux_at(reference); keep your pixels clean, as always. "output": 1.09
